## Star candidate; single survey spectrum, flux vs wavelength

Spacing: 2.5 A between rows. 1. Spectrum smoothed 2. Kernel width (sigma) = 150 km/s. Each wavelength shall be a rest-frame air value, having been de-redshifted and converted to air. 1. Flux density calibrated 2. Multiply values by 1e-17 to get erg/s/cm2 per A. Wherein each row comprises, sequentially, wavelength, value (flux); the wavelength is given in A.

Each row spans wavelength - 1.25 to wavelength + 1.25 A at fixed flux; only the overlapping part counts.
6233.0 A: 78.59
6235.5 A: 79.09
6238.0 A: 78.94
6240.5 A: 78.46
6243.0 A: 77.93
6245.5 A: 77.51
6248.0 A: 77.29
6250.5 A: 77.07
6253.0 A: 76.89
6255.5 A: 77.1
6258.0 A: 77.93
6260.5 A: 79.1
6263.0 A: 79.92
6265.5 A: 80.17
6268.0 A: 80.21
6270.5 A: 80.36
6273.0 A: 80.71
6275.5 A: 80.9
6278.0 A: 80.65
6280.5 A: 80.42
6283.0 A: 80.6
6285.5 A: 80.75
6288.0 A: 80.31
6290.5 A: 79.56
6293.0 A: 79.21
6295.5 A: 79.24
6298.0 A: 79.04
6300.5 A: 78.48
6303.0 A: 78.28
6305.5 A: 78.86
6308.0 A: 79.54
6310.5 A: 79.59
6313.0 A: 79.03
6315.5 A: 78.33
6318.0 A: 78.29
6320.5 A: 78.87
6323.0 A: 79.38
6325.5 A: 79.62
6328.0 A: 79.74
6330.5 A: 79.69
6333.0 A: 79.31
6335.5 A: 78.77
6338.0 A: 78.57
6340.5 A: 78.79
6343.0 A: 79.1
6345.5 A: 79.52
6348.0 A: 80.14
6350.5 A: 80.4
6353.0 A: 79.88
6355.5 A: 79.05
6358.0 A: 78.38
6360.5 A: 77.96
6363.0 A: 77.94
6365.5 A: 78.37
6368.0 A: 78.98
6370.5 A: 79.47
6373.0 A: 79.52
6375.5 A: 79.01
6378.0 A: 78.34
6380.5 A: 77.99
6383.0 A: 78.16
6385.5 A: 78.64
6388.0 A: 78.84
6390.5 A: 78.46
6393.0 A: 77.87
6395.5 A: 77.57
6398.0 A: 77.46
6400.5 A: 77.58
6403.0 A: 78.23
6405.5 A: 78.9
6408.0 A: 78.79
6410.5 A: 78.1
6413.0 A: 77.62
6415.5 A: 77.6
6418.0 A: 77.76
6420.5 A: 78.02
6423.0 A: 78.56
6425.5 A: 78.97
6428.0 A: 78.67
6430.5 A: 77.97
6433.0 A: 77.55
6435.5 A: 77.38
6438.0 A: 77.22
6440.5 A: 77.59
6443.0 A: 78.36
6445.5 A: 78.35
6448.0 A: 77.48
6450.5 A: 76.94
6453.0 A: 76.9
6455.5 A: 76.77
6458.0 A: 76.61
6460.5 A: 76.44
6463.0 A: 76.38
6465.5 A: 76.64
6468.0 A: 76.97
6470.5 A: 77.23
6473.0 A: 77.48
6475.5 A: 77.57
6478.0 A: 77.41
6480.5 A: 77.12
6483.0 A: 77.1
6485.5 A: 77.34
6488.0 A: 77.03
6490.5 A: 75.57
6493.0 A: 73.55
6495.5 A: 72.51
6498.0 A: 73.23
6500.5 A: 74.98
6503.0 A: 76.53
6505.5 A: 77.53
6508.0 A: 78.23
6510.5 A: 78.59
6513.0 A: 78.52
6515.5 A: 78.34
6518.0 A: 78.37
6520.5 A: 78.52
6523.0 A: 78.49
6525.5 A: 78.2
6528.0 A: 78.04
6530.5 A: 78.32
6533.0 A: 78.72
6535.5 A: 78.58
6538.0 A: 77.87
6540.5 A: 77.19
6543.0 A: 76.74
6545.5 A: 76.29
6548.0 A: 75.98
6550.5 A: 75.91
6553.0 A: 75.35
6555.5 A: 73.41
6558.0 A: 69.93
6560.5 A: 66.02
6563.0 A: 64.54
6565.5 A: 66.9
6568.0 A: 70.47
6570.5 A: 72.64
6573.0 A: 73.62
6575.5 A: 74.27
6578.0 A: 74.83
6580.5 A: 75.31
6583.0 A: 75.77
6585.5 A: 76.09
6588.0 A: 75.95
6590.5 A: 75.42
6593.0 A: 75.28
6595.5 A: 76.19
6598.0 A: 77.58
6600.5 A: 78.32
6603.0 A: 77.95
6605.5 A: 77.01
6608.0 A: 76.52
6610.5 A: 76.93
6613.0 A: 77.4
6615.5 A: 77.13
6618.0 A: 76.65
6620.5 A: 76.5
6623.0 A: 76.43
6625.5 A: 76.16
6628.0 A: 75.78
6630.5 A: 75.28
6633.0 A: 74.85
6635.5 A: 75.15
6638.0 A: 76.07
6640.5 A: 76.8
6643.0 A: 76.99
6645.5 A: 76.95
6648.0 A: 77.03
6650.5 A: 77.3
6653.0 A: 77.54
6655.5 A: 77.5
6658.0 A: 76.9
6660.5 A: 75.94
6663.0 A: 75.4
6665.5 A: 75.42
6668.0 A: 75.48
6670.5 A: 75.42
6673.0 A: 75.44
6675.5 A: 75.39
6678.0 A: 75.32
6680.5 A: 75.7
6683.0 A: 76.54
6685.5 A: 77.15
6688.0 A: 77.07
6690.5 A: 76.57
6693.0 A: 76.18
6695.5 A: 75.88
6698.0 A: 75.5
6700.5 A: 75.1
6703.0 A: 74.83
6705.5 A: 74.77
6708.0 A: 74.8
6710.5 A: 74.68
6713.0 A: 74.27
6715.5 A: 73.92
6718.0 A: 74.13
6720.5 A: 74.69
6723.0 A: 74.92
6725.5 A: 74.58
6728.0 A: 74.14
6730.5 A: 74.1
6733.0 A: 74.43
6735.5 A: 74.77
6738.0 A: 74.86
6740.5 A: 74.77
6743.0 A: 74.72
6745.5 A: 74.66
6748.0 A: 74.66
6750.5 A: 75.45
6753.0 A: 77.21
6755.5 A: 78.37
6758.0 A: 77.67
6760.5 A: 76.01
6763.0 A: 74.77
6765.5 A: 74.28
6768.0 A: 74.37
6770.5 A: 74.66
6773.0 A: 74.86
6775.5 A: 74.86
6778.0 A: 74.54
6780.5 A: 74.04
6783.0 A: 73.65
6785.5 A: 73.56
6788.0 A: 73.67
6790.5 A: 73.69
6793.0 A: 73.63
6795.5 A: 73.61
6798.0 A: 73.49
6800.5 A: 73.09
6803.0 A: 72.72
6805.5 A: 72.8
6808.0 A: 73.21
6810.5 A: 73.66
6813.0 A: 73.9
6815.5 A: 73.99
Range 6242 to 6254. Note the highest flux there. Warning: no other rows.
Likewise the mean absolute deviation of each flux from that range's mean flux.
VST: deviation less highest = -77.6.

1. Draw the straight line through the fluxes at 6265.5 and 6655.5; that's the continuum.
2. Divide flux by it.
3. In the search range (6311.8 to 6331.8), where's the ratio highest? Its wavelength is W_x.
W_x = 6328.0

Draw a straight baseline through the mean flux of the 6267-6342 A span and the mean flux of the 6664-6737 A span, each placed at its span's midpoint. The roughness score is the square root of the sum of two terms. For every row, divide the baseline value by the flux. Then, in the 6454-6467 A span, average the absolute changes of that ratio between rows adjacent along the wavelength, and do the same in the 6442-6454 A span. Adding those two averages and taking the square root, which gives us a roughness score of 0.080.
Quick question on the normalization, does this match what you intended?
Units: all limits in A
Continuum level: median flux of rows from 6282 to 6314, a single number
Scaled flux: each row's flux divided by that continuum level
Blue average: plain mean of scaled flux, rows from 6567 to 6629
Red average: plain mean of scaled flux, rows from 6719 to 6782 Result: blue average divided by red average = 1.01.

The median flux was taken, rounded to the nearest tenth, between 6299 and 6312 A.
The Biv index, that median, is 78.9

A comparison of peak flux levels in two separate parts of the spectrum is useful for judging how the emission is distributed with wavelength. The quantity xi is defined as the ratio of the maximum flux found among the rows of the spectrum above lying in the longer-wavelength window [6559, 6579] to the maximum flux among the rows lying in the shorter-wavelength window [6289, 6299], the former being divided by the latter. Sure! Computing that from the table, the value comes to 0.94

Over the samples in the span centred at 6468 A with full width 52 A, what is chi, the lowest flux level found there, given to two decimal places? 73.55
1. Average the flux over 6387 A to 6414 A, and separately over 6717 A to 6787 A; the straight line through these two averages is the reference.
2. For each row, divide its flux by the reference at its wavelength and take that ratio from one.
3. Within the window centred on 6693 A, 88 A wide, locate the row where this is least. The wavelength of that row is 6653.0 A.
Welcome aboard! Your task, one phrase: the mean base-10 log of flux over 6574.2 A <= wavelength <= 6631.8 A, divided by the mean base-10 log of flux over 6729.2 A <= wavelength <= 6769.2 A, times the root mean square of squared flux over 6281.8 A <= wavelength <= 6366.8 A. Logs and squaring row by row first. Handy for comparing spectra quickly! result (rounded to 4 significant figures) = 6292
